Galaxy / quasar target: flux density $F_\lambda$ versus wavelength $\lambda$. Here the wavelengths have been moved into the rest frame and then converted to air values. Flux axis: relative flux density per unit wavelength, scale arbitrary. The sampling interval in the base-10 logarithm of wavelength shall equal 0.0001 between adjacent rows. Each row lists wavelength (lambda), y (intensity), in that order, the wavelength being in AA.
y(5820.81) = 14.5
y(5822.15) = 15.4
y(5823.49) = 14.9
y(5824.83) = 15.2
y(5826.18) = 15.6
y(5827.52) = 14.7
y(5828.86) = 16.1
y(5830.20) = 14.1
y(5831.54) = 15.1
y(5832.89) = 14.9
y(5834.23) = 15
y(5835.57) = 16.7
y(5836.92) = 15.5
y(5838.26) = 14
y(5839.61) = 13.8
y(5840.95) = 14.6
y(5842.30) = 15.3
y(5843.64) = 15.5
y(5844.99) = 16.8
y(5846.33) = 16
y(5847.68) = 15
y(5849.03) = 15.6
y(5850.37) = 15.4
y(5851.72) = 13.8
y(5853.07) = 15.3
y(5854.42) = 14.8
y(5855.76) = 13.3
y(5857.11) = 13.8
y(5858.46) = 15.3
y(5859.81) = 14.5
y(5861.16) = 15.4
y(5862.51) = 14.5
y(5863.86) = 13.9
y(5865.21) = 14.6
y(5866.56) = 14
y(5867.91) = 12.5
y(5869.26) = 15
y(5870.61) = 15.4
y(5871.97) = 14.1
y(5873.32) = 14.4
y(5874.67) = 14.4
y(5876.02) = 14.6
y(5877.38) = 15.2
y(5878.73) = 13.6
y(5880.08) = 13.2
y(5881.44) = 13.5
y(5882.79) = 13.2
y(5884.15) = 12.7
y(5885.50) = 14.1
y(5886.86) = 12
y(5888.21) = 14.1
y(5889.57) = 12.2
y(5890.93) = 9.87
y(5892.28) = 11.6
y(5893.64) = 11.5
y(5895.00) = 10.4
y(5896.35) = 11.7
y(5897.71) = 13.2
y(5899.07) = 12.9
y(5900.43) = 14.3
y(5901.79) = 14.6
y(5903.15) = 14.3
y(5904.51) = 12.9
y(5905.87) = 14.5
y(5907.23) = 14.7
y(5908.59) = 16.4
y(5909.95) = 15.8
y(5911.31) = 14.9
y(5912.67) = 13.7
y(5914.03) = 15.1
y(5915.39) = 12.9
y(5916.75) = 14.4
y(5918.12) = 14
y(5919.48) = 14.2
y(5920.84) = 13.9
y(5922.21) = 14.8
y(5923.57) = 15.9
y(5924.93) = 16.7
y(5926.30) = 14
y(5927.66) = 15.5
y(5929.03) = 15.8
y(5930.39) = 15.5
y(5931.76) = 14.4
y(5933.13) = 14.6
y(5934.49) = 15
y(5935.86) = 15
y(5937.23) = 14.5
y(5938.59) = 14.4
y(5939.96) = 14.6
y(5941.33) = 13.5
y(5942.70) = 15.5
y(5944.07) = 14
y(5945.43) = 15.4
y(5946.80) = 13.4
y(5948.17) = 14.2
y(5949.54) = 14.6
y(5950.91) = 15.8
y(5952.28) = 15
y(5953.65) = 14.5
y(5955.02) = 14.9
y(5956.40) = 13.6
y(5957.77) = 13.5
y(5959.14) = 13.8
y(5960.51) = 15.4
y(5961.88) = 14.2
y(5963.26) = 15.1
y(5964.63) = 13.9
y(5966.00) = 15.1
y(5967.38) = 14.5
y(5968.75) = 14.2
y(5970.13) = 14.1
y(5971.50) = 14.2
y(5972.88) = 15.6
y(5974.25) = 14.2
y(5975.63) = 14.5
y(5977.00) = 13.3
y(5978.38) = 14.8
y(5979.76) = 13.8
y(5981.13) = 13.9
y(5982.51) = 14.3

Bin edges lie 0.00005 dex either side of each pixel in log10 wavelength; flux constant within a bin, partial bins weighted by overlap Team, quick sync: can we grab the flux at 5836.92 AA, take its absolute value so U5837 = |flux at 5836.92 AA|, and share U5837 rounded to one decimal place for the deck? 15.5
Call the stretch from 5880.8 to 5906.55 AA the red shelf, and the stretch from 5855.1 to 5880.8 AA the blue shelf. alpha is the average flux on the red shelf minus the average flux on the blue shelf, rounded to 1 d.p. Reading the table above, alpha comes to -1.5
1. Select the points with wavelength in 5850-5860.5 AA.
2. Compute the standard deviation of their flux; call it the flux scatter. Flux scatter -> 0.8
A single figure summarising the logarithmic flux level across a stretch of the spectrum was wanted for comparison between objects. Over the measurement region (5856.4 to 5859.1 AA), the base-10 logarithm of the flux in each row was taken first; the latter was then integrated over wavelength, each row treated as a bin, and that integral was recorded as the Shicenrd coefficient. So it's 3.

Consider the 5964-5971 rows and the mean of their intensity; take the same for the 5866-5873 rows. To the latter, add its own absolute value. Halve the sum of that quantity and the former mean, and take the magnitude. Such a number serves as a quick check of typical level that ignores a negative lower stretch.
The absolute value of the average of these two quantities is 21.4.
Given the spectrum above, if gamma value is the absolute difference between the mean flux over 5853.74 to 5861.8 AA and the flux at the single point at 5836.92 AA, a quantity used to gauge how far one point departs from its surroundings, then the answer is 0.98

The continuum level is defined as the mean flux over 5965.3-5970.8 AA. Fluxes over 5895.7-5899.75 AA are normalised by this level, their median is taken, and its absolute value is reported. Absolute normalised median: 0.89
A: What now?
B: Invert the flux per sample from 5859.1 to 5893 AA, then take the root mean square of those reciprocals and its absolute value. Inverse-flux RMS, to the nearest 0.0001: 0.0741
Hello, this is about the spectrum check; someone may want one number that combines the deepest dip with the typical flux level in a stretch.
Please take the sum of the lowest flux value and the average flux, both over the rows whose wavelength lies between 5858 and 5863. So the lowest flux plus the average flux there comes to 29.4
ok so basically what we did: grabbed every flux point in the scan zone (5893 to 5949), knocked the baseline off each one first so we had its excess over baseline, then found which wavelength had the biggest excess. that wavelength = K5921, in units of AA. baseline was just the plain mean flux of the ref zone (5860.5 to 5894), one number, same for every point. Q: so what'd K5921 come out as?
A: 5924.93 AA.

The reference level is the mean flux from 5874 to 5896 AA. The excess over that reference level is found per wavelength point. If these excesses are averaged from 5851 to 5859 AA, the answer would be 1.5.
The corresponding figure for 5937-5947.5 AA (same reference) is 1.5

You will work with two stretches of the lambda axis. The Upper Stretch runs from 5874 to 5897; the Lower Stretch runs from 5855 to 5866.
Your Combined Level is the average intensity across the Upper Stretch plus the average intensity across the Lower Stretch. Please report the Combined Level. 27.2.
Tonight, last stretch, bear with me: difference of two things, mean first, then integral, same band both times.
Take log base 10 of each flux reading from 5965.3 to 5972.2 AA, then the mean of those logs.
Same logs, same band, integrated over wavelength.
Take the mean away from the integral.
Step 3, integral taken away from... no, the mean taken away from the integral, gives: 6.8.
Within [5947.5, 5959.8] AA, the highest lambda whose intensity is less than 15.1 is 5959.14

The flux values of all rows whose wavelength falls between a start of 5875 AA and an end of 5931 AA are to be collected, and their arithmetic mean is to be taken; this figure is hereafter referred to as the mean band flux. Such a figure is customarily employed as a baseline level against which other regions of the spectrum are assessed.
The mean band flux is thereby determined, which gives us 13.9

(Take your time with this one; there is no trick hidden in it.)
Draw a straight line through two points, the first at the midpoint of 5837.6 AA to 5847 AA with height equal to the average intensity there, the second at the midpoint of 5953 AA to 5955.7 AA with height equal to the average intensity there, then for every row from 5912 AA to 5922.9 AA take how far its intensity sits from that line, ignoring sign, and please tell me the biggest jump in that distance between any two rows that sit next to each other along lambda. 1.7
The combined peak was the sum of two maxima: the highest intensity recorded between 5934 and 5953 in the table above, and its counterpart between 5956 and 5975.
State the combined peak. 31.4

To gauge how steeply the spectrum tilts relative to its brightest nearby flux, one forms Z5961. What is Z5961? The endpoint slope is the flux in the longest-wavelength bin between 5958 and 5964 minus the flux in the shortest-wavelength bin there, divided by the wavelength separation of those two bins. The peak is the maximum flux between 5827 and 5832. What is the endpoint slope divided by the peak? 0.020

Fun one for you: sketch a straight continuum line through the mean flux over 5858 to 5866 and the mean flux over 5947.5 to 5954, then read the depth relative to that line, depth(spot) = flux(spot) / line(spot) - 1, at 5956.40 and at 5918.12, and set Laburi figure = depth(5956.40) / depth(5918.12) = 2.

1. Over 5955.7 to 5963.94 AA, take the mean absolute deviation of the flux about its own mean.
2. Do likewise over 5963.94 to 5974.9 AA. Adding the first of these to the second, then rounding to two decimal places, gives 1.10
